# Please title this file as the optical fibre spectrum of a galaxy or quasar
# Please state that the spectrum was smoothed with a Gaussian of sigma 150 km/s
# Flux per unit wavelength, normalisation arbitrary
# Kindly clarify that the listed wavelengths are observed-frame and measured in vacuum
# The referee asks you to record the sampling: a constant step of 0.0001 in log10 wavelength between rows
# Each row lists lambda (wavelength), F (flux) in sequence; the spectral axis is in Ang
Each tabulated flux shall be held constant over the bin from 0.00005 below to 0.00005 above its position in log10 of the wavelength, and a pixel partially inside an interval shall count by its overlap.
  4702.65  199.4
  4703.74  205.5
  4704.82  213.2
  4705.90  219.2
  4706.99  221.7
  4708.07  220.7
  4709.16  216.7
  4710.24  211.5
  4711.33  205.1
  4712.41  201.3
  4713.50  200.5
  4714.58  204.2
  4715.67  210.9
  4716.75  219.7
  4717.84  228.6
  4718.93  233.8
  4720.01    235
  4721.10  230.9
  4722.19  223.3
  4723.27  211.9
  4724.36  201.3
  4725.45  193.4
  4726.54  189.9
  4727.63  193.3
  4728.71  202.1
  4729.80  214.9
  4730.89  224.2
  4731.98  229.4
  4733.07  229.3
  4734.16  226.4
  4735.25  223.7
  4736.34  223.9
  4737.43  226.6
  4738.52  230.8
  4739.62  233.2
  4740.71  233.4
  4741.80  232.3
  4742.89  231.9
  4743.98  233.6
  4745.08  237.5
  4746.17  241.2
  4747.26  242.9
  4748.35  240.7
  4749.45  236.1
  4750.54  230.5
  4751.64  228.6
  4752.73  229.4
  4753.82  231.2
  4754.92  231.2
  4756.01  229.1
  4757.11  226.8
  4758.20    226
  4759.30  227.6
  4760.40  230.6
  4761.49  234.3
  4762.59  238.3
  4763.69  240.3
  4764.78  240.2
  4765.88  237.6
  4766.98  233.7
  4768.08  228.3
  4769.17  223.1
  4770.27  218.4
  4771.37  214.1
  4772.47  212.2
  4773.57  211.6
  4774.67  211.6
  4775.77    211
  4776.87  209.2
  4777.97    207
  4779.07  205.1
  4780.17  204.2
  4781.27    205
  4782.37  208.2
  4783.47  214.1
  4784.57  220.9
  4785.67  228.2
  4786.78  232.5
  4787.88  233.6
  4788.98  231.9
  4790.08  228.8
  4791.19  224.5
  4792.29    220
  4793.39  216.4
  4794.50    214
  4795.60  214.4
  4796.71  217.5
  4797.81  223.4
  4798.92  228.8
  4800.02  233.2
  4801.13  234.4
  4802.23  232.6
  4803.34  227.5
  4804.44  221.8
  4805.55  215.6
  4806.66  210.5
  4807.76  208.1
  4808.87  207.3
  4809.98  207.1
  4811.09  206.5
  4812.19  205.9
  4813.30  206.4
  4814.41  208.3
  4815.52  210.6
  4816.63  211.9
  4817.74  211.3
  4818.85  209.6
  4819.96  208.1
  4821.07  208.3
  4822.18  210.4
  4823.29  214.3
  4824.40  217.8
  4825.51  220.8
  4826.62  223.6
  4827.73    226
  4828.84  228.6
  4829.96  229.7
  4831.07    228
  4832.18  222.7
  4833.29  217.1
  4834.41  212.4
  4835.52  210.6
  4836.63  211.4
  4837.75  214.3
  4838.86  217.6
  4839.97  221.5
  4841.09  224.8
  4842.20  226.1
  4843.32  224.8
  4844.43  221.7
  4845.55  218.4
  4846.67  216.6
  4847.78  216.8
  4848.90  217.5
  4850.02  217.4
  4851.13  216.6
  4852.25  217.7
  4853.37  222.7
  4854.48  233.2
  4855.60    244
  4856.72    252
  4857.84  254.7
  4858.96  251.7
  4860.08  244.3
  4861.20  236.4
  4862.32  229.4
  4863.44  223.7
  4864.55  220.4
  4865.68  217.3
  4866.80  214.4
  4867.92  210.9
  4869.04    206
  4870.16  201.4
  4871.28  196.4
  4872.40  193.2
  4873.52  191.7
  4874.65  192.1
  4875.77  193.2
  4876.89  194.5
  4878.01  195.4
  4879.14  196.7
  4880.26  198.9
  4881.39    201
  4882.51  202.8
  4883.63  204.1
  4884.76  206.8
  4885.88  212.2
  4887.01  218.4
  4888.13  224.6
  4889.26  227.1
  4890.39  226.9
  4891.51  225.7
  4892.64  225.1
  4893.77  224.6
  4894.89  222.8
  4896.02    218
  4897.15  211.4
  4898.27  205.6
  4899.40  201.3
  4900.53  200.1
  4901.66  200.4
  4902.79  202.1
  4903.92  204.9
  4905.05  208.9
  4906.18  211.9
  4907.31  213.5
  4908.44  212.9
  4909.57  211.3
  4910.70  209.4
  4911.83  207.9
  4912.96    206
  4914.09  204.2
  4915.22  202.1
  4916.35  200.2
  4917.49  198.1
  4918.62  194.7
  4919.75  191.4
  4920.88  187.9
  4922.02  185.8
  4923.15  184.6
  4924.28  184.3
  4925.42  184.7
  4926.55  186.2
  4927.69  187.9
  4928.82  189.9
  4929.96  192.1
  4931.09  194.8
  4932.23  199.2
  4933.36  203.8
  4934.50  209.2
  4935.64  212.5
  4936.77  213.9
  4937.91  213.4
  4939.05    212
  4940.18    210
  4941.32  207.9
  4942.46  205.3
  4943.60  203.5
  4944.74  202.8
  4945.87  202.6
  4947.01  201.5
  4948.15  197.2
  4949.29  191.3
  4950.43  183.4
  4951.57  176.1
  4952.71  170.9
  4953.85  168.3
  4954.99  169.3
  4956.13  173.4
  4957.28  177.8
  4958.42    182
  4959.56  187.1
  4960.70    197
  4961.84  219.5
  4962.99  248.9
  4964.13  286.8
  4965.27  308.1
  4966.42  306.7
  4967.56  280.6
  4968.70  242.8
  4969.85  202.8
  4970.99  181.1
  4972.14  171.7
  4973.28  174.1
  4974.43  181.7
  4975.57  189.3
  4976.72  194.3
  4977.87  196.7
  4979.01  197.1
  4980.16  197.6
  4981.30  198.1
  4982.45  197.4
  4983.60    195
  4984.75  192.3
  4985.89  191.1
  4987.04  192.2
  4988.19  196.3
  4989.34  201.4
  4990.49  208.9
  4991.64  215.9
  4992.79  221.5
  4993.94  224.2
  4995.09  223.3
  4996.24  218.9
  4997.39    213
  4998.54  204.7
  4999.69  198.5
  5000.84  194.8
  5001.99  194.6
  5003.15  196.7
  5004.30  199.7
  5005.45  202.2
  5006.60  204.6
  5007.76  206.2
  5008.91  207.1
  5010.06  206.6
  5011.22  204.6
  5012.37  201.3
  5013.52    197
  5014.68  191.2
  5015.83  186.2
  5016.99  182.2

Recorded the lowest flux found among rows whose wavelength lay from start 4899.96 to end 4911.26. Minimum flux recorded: 200.1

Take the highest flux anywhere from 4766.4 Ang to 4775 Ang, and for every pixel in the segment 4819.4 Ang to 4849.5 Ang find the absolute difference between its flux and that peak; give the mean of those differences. 15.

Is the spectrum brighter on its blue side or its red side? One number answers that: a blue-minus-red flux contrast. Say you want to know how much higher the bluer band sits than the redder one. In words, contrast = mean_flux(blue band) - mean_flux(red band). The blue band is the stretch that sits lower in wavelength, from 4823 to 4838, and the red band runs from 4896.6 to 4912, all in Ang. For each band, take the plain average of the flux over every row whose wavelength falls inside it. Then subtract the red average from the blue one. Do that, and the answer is 13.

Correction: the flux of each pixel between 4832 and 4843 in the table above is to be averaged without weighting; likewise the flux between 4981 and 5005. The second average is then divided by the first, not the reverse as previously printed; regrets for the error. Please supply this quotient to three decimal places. 0.935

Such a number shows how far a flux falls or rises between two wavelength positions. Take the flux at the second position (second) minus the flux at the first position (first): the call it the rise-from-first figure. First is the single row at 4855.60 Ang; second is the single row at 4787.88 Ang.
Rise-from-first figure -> -10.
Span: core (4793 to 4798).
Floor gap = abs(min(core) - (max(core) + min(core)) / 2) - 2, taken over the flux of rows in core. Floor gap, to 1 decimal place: 2.7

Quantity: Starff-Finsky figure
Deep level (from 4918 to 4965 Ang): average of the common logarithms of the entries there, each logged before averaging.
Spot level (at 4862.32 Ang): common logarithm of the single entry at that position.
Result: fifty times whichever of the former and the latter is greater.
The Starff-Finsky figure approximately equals 118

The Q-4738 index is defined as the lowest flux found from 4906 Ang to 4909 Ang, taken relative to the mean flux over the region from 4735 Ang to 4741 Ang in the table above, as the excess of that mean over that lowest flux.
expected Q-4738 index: 17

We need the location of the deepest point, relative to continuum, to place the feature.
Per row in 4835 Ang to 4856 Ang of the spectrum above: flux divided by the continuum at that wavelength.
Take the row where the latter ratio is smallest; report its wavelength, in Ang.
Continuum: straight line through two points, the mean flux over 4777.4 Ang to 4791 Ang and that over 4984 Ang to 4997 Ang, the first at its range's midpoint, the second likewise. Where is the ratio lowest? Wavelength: 4835.52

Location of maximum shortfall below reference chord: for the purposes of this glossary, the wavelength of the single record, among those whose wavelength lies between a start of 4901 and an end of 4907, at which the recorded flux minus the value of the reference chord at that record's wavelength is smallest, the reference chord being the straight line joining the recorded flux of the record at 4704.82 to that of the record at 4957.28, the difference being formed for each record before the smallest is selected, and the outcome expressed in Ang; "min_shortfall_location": 4901.66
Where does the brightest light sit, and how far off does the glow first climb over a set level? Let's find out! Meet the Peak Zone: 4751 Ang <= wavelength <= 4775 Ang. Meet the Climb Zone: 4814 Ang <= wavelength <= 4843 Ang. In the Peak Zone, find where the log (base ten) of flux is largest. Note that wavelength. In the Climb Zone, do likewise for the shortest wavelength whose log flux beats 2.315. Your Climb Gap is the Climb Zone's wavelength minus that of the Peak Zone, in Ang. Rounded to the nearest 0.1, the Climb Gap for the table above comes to 50.7 Ang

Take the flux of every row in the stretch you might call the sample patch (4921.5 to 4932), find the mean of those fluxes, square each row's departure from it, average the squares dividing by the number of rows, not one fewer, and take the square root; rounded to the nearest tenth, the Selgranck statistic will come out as 3.5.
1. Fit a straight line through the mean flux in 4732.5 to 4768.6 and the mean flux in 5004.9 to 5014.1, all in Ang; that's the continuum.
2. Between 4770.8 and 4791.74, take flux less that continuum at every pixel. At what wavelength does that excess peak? 4787.88 Ang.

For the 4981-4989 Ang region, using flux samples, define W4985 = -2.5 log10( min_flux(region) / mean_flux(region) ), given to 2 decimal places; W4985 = 0.02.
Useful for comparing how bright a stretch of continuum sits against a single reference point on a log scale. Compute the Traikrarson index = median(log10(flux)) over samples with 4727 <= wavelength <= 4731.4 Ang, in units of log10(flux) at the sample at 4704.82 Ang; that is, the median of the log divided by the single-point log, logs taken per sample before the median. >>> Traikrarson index 0.996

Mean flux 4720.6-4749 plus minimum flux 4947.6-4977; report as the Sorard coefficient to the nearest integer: 391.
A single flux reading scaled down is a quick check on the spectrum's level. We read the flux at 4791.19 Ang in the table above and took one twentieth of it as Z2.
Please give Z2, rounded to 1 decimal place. 11.2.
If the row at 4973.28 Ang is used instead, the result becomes 8.7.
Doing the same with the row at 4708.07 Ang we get 11.0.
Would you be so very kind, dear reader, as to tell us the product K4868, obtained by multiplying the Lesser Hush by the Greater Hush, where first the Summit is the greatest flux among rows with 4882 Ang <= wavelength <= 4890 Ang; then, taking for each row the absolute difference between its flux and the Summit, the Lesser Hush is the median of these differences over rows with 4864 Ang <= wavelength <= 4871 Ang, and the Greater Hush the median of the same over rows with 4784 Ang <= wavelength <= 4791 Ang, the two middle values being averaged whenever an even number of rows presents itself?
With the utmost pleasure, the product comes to 74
